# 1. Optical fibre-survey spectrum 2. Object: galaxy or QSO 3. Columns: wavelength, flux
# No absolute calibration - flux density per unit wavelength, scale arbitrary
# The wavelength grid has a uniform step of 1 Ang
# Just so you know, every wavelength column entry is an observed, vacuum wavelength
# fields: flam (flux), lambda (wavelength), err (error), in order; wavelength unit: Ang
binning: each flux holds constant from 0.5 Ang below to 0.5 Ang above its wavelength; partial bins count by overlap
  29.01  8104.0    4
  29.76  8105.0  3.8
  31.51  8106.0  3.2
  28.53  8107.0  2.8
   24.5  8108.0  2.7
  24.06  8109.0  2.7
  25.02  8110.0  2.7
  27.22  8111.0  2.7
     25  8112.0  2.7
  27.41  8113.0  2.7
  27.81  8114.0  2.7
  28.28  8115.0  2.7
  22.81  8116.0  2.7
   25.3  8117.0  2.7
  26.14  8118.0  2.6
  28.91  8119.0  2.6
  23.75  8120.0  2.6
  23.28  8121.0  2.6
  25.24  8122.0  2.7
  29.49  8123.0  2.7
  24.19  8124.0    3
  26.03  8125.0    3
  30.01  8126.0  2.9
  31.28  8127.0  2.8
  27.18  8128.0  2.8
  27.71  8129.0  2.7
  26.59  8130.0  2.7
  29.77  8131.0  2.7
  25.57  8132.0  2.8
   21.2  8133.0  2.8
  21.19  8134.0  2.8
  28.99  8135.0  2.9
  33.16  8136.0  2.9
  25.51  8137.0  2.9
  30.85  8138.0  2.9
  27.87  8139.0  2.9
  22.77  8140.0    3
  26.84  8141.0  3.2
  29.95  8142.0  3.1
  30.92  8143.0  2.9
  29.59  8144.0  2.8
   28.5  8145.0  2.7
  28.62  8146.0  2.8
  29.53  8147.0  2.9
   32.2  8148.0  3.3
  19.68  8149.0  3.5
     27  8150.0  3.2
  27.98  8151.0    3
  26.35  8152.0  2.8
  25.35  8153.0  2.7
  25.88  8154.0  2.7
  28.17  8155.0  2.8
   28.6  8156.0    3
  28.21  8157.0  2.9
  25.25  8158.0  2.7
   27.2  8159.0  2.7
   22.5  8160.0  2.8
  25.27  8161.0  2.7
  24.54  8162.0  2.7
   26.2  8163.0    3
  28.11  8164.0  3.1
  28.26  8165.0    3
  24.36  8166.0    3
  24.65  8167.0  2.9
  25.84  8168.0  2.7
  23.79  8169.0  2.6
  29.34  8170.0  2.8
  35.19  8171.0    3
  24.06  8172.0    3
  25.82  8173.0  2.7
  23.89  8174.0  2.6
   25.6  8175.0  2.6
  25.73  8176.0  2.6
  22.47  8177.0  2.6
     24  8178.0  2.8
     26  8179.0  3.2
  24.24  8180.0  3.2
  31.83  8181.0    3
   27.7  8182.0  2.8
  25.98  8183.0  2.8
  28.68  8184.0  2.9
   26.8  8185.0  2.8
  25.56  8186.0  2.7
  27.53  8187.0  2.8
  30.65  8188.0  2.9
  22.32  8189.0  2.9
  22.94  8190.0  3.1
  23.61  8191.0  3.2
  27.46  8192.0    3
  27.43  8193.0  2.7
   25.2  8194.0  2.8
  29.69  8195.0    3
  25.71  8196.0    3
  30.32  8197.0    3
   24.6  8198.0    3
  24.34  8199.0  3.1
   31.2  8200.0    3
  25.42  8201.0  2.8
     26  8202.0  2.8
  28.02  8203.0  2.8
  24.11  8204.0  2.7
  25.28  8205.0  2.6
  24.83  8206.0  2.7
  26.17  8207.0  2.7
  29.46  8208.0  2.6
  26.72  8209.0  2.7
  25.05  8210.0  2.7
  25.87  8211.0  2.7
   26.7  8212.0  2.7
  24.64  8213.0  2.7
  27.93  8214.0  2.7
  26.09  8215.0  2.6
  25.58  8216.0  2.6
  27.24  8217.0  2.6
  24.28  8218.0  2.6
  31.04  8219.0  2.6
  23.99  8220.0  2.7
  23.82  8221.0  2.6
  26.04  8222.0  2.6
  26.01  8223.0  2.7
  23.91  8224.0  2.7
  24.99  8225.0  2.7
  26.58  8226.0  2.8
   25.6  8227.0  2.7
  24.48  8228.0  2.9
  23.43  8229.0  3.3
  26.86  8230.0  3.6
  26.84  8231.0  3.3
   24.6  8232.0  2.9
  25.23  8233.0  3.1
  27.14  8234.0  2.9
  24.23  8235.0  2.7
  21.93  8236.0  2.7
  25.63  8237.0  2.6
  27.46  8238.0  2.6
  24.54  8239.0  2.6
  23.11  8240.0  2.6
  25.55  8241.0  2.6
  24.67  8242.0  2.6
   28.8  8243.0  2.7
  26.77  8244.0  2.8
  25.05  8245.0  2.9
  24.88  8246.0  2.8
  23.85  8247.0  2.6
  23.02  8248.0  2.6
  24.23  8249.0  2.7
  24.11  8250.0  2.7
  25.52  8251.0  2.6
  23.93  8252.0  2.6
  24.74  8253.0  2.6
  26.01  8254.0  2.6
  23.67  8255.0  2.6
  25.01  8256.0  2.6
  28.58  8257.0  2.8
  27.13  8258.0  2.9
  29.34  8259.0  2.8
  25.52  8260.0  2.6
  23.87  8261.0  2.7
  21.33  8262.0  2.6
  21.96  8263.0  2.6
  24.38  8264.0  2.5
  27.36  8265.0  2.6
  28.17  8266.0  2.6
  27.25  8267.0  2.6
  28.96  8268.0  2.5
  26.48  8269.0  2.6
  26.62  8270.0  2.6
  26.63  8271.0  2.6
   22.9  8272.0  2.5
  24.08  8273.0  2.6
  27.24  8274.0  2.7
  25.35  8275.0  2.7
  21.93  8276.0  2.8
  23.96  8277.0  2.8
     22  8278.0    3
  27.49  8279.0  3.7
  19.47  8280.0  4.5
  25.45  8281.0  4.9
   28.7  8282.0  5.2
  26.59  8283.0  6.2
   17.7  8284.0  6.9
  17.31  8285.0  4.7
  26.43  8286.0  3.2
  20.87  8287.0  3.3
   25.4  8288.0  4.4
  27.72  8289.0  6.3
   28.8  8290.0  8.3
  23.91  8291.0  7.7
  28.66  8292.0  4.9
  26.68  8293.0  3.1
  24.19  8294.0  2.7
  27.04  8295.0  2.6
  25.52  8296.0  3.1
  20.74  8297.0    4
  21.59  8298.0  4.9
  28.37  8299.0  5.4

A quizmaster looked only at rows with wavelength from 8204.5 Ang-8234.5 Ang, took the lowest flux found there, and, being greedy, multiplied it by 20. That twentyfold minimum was 469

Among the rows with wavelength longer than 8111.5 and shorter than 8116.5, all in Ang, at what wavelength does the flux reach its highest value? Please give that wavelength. 8115.0 Ang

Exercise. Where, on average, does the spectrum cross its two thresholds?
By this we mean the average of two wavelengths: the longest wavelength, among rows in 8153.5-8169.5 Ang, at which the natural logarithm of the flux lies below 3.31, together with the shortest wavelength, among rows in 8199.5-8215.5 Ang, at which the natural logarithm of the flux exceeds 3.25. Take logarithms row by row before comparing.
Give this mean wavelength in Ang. 8184.5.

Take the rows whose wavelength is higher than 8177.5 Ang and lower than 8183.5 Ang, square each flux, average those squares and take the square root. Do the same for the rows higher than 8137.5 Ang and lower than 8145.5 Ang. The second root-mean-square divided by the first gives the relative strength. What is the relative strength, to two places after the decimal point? 1.07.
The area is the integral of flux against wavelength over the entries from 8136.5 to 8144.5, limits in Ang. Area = 224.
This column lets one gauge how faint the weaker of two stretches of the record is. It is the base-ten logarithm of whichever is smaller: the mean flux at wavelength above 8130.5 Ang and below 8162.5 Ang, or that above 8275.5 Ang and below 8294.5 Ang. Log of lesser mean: 1.39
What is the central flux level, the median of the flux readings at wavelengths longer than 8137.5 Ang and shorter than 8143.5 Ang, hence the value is 29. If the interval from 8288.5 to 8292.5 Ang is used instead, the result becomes 28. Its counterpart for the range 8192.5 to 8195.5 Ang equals 27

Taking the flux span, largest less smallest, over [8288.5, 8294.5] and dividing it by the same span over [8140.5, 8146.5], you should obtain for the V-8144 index 1.20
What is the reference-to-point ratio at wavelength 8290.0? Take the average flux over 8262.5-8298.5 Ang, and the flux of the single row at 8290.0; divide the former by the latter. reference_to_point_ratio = 0.86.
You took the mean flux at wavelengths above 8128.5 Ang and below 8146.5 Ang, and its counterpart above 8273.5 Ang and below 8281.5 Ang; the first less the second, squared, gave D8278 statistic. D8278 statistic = 12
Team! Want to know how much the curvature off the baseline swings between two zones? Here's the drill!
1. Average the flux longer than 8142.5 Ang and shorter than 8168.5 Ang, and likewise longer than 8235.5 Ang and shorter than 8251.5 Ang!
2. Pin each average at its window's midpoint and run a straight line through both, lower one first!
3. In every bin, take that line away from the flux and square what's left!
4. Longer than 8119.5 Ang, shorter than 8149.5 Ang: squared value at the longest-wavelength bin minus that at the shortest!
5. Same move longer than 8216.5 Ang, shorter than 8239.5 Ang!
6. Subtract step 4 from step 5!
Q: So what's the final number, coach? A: -41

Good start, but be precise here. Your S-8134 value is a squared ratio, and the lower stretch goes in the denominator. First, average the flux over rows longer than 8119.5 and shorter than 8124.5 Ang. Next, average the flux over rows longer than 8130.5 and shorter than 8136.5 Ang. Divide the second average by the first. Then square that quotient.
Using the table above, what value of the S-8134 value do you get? 1.12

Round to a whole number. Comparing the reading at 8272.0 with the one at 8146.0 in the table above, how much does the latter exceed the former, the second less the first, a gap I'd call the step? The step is 6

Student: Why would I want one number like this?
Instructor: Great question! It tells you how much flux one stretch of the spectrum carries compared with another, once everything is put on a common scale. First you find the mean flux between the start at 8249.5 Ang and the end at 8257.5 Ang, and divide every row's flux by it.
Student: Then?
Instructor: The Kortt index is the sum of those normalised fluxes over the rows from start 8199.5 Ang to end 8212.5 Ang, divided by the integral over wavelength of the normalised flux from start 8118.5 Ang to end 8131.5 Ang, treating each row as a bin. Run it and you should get 0.976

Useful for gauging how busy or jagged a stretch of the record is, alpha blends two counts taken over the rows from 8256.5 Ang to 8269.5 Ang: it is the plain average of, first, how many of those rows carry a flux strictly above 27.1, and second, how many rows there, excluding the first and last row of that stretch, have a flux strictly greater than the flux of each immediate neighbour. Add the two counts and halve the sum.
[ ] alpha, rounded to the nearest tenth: 5.0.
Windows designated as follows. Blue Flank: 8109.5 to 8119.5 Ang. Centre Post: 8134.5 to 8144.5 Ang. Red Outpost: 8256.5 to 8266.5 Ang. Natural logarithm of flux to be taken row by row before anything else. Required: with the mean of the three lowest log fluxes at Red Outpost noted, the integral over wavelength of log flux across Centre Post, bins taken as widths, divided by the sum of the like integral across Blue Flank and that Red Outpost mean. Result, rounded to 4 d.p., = 0.9353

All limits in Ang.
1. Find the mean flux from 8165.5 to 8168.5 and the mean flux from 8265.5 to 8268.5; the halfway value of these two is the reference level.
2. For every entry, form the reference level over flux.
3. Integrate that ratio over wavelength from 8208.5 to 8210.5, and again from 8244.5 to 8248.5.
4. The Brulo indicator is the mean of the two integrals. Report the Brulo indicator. 3.2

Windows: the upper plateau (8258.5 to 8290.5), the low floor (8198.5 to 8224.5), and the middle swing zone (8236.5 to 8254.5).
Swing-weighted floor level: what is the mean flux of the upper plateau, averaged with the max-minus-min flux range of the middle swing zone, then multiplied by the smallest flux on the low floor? 366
